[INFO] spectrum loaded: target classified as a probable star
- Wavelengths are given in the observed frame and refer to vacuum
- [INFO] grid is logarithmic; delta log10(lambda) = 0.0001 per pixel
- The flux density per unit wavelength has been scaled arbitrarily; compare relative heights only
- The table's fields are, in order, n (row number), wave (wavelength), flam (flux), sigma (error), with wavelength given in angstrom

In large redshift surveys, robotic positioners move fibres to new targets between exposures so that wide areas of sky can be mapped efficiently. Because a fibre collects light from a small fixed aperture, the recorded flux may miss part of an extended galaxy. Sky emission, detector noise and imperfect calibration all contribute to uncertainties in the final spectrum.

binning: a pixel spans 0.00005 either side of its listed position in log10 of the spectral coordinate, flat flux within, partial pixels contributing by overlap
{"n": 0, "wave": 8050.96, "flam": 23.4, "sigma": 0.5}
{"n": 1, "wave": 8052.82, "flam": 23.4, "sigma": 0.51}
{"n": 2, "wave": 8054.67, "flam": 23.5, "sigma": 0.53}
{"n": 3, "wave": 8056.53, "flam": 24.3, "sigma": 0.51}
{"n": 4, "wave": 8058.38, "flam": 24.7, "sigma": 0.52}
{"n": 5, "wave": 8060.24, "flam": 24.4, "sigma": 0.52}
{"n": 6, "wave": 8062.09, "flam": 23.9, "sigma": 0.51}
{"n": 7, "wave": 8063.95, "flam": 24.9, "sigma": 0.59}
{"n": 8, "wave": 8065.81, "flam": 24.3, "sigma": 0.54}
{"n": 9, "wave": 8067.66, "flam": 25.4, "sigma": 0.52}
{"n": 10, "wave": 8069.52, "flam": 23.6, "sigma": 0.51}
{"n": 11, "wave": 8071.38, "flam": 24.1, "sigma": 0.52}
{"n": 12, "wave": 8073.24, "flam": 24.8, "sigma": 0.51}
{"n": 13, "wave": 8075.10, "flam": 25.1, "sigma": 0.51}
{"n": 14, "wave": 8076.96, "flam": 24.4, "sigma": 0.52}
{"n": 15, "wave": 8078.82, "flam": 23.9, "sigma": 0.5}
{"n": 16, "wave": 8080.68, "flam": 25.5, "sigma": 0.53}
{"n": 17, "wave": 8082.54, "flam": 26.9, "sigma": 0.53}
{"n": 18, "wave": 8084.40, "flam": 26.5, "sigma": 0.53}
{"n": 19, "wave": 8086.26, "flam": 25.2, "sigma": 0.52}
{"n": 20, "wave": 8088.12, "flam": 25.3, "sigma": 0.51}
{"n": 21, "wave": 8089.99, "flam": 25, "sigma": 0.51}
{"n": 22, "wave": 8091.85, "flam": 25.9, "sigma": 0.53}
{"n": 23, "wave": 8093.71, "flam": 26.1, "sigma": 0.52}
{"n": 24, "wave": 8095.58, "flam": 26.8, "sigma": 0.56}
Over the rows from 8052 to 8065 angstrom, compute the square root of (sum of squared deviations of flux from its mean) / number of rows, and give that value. 0.53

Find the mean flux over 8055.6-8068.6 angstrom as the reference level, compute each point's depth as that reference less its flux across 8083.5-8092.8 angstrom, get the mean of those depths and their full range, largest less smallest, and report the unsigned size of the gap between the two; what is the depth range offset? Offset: 2.5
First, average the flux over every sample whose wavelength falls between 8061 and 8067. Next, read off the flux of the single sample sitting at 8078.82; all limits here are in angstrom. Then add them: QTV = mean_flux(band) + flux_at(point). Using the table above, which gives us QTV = 48.3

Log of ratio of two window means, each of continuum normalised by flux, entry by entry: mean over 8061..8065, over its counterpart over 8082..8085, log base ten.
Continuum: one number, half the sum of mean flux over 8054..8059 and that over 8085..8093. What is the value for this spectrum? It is 0.039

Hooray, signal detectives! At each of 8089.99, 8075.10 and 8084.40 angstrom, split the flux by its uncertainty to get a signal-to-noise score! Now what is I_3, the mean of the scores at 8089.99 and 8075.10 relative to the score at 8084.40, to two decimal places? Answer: 0.98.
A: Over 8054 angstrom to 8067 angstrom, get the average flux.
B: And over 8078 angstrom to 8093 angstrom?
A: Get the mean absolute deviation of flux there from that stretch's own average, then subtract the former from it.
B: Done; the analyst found -23.6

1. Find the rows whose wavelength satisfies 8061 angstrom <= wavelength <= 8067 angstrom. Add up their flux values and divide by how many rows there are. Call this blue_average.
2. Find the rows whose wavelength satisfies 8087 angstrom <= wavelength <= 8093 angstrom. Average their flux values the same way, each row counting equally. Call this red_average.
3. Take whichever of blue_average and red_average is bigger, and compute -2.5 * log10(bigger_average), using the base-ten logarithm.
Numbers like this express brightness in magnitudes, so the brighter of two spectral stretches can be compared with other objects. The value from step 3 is -3.51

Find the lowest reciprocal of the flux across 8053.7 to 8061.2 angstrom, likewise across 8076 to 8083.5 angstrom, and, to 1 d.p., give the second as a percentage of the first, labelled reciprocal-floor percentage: 91.8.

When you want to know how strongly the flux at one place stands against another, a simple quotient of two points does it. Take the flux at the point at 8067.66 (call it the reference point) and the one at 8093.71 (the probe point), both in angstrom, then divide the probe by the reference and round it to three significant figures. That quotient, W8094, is 1.03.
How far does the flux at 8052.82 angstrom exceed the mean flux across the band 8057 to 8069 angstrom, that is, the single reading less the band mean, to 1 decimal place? -1.2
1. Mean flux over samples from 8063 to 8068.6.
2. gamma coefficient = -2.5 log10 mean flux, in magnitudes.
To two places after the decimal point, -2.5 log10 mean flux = -3.49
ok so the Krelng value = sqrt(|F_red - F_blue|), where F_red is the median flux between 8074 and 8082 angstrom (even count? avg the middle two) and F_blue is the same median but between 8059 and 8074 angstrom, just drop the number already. 0.63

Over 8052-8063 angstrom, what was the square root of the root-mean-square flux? 4.90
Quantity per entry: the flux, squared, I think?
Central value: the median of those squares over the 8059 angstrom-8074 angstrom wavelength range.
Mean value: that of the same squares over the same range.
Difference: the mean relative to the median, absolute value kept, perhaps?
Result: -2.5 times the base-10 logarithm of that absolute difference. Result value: -1.5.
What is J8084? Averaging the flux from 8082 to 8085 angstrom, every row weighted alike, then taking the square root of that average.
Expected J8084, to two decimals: 5.17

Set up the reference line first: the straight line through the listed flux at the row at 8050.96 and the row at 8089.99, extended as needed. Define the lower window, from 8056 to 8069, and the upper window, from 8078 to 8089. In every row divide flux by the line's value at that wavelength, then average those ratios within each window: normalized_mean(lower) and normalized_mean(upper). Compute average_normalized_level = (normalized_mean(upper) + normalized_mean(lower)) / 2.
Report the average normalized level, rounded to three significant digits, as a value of 1.03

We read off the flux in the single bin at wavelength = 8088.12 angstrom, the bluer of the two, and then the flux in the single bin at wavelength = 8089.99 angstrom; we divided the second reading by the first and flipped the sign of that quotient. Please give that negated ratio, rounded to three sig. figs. -0.988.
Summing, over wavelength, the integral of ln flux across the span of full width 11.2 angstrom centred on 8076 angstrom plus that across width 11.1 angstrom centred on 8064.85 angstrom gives 71.3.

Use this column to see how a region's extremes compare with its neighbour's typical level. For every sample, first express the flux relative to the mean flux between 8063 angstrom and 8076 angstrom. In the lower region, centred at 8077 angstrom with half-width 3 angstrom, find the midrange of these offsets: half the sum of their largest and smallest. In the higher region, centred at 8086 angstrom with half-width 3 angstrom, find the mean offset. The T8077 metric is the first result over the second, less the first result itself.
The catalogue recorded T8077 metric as 0.0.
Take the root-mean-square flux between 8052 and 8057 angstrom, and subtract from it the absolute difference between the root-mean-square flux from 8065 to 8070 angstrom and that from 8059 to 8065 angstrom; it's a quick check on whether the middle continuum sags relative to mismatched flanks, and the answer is 23.70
